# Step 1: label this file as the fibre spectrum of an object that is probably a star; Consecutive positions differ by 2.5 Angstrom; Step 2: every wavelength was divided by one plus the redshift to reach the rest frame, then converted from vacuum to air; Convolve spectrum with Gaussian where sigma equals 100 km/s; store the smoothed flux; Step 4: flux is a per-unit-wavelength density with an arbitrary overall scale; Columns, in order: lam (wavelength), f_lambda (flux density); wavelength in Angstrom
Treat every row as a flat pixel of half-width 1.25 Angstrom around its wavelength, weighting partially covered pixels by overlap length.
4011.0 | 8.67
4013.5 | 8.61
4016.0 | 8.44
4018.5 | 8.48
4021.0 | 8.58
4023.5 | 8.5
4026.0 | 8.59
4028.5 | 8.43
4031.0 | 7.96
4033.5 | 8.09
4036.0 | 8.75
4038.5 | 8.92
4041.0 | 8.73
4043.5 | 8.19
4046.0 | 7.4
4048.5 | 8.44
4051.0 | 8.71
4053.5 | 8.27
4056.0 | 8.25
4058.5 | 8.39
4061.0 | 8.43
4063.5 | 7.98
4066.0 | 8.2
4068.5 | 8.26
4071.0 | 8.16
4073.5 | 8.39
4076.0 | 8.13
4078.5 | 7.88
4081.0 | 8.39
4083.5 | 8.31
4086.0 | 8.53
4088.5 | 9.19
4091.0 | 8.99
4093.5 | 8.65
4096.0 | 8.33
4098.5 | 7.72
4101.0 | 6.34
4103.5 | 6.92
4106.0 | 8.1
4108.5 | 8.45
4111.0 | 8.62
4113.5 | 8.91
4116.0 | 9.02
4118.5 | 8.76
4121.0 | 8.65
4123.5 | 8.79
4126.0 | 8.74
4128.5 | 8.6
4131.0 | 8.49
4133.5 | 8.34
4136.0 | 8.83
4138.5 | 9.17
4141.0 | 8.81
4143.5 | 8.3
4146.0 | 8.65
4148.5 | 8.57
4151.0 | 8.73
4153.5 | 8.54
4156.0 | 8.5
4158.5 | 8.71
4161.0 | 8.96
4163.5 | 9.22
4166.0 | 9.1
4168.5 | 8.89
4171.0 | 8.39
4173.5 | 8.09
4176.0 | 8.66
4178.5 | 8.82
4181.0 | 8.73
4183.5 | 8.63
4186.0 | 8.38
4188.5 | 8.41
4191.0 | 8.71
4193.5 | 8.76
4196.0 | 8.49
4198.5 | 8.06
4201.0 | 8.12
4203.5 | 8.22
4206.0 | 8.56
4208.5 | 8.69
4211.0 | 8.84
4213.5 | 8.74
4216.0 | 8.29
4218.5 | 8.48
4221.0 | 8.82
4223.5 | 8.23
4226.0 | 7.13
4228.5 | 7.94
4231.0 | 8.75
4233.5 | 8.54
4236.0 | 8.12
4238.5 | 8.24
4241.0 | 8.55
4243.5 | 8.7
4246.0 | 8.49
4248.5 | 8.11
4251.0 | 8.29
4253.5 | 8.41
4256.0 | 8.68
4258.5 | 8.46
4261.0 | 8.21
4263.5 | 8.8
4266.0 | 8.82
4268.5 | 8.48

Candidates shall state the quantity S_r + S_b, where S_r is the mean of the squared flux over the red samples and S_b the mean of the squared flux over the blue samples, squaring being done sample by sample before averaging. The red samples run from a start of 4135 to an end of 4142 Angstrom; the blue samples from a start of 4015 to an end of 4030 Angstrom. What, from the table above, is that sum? 152.2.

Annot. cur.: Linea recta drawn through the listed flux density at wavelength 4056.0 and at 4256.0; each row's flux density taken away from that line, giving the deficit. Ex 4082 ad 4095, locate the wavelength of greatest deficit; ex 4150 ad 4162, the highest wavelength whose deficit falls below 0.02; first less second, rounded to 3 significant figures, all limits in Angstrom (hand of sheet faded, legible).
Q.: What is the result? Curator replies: -77.5 Angstrom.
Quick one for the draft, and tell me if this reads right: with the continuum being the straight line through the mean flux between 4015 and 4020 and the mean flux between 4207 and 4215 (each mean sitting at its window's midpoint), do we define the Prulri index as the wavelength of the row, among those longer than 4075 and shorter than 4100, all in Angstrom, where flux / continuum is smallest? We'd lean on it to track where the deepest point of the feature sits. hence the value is 4098.5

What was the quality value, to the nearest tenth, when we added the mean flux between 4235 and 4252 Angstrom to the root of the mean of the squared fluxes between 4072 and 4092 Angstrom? 16.8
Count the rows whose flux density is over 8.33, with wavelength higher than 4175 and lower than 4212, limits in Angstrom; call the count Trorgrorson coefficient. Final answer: 12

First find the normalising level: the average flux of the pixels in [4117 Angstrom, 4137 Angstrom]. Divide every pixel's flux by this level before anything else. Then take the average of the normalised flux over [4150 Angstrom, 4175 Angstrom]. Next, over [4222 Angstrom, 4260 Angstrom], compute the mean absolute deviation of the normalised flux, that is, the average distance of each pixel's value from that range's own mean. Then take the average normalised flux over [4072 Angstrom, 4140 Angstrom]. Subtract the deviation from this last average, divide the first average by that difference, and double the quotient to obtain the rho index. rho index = 2.142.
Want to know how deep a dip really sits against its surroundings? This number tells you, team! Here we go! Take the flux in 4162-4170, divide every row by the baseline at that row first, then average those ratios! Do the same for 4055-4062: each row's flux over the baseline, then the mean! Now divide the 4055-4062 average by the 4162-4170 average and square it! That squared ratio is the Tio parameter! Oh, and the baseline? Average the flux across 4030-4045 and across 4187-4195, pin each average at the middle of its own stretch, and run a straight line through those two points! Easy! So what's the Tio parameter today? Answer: 0.88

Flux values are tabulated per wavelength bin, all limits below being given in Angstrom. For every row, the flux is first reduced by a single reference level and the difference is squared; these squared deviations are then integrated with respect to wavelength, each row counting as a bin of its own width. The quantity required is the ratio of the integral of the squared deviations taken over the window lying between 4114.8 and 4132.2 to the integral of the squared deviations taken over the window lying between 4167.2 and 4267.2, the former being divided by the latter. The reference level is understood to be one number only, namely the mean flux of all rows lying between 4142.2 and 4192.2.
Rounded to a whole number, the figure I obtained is 0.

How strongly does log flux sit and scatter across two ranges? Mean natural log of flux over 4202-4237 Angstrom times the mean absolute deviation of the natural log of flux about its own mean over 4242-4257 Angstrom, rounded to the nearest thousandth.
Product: 0.044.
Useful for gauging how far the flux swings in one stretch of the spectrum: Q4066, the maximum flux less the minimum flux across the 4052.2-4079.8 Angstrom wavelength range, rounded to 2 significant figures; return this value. 0.55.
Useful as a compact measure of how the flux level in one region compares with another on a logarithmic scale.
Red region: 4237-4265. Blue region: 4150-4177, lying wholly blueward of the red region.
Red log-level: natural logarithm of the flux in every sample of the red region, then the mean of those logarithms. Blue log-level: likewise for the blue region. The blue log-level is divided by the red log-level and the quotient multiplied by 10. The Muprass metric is 10.1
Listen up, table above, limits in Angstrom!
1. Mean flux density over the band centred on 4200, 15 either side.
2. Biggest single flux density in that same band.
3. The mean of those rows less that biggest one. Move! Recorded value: -0.34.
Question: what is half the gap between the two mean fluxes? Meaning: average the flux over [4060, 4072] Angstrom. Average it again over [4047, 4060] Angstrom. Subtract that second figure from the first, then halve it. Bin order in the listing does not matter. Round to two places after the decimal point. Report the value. -0.10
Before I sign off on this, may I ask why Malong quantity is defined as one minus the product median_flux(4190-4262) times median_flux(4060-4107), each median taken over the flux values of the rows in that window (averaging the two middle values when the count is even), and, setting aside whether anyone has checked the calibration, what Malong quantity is -69.0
